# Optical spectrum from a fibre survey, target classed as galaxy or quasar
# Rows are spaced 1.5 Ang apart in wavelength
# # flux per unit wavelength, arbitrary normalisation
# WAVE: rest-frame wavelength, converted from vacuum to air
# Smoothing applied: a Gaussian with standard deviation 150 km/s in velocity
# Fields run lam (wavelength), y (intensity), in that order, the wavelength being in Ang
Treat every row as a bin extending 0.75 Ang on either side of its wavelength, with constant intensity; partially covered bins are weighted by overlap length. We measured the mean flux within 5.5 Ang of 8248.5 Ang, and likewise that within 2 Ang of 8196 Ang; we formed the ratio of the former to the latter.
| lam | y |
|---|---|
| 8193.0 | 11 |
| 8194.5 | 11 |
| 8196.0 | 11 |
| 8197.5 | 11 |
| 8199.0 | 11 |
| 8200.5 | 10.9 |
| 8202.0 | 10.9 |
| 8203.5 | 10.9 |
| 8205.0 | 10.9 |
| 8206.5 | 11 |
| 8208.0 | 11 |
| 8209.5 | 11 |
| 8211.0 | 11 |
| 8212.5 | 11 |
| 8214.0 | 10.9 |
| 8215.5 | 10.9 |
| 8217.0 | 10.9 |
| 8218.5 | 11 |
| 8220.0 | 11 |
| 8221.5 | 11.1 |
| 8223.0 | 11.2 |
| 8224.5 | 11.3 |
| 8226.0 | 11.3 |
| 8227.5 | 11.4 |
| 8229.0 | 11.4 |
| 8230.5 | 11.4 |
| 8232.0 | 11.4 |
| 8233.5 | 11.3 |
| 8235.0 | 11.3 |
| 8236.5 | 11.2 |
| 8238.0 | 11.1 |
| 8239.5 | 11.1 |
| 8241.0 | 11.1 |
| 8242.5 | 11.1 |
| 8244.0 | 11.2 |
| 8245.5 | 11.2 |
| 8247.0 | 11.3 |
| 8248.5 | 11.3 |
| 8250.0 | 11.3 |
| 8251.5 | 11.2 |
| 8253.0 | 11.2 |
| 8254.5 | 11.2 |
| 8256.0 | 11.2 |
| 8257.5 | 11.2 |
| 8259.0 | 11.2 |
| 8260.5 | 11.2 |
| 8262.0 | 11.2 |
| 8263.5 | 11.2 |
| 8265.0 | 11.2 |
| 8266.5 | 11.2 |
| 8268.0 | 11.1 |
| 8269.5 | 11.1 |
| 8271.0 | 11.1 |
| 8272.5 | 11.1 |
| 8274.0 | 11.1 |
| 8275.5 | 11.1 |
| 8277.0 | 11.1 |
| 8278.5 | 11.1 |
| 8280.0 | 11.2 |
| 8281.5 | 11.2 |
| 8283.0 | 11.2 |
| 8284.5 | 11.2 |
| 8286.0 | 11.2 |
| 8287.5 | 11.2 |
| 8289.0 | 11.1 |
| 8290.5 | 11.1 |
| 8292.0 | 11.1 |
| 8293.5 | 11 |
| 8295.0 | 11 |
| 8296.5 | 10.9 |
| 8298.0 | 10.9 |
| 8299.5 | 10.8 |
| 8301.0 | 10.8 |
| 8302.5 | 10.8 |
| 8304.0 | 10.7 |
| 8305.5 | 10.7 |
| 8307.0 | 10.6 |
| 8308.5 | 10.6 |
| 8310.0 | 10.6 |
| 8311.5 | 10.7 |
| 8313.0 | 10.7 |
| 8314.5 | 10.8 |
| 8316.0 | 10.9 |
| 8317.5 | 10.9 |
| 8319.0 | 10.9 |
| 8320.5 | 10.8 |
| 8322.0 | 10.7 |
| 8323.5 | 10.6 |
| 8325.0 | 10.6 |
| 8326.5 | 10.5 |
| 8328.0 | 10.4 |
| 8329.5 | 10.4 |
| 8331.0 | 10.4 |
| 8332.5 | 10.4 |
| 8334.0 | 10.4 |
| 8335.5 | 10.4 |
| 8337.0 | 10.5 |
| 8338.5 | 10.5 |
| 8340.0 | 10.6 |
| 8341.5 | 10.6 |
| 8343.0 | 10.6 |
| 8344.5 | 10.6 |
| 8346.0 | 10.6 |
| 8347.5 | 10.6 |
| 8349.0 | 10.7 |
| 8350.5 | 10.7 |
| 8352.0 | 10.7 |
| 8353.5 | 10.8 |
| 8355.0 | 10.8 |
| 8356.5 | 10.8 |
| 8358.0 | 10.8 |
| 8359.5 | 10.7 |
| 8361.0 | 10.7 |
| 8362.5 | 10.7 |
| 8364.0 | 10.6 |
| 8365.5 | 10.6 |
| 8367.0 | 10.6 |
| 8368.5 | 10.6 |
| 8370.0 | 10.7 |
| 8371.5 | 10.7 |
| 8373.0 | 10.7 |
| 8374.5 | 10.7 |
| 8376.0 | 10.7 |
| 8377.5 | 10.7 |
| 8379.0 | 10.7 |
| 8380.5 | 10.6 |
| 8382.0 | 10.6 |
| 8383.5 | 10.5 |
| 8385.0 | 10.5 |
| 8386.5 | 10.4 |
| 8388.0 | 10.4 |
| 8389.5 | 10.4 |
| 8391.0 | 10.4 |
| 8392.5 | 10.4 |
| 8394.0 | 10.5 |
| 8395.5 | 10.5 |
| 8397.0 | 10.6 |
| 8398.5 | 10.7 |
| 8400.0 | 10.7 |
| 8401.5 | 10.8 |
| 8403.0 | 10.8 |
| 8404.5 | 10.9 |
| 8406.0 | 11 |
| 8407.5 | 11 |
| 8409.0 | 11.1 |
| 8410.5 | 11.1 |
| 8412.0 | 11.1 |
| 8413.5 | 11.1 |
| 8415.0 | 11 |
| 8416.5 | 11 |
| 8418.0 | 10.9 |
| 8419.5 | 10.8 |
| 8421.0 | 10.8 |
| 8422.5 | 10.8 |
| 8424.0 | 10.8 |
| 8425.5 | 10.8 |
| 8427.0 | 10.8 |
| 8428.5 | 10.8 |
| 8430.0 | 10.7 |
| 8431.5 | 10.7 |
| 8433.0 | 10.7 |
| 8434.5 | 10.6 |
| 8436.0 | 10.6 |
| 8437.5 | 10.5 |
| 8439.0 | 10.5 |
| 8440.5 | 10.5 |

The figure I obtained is 1.02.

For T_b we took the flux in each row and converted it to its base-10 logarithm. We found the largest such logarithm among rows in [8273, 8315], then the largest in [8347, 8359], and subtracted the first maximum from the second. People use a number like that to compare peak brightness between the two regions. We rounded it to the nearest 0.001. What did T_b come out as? -0.016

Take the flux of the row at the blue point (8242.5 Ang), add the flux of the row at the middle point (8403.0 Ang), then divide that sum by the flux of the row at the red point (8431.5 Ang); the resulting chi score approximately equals 2.05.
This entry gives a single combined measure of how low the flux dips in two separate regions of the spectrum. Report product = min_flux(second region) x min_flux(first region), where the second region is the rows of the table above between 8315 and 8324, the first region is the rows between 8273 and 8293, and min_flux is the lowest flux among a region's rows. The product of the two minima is 118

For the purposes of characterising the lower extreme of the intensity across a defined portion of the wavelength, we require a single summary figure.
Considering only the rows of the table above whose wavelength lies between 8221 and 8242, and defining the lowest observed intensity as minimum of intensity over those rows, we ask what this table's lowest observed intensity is 11.1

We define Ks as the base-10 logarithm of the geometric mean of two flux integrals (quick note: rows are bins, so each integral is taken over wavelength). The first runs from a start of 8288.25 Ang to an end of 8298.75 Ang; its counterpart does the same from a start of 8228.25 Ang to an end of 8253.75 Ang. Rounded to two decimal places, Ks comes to 2.26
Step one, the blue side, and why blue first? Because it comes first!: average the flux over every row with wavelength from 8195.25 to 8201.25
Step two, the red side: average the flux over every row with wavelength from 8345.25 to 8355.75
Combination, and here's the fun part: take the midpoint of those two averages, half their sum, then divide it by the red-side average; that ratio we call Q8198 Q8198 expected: 1.013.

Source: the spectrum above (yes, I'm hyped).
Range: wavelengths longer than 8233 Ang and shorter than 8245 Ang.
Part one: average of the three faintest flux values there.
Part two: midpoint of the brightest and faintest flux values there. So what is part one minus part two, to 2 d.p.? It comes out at -0.10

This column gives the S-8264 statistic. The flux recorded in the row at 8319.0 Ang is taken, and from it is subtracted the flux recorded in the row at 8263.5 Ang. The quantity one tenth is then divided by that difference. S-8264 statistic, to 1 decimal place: -0.3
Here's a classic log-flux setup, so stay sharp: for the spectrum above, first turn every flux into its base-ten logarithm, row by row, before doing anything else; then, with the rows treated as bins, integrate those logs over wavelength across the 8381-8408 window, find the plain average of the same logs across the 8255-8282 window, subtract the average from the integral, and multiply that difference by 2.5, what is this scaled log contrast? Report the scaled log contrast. 66.6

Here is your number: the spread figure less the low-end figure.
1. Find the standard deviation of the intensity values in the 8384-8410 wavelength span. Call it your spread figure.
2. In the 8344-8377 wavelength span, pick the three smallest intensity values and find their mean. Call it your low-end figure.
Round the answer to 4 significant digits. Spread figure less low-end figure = -10.36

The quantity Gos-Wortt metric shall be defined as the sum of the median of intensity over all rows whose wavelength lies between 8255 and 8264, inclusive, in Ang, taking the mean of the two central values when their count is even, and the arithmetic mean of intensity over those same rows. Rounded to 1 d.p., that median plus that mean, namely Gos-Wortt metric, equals 22.4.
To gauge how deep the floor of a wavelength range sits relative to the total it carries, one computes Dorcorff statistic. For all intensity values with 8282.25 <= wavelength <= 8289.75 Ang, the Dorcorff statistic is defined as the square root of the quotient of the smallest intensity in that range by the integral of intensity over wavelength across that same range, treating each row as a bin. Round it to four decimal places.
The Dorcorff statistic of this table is 0.3638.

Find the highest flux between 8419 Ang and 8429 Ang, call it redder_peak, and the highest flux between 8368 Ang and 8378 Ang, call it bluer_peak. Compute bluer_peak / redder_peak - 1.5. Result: -0.51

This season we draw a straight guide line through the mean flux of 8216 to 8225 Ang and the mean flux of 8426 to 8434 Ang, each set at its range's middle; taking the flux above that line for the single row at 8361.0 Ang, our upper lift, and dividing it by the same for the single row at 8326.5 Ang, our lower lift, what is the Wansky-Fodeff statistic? 0.4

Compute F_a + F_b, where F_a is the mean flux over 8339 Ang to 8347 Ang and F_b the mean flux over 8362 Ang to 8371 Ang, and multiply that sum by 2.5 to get 53.1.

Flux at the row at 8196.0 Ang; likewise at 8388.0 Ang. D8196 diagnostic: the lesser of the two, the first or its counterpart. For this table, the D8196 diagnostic 10.40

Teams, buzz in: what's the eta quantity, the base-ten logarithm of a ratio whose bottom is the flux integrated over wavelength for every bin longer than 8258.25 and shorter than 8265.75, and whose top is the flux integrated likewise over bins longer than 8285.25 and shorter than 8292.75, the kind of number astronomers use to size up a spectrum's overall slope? 0.00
